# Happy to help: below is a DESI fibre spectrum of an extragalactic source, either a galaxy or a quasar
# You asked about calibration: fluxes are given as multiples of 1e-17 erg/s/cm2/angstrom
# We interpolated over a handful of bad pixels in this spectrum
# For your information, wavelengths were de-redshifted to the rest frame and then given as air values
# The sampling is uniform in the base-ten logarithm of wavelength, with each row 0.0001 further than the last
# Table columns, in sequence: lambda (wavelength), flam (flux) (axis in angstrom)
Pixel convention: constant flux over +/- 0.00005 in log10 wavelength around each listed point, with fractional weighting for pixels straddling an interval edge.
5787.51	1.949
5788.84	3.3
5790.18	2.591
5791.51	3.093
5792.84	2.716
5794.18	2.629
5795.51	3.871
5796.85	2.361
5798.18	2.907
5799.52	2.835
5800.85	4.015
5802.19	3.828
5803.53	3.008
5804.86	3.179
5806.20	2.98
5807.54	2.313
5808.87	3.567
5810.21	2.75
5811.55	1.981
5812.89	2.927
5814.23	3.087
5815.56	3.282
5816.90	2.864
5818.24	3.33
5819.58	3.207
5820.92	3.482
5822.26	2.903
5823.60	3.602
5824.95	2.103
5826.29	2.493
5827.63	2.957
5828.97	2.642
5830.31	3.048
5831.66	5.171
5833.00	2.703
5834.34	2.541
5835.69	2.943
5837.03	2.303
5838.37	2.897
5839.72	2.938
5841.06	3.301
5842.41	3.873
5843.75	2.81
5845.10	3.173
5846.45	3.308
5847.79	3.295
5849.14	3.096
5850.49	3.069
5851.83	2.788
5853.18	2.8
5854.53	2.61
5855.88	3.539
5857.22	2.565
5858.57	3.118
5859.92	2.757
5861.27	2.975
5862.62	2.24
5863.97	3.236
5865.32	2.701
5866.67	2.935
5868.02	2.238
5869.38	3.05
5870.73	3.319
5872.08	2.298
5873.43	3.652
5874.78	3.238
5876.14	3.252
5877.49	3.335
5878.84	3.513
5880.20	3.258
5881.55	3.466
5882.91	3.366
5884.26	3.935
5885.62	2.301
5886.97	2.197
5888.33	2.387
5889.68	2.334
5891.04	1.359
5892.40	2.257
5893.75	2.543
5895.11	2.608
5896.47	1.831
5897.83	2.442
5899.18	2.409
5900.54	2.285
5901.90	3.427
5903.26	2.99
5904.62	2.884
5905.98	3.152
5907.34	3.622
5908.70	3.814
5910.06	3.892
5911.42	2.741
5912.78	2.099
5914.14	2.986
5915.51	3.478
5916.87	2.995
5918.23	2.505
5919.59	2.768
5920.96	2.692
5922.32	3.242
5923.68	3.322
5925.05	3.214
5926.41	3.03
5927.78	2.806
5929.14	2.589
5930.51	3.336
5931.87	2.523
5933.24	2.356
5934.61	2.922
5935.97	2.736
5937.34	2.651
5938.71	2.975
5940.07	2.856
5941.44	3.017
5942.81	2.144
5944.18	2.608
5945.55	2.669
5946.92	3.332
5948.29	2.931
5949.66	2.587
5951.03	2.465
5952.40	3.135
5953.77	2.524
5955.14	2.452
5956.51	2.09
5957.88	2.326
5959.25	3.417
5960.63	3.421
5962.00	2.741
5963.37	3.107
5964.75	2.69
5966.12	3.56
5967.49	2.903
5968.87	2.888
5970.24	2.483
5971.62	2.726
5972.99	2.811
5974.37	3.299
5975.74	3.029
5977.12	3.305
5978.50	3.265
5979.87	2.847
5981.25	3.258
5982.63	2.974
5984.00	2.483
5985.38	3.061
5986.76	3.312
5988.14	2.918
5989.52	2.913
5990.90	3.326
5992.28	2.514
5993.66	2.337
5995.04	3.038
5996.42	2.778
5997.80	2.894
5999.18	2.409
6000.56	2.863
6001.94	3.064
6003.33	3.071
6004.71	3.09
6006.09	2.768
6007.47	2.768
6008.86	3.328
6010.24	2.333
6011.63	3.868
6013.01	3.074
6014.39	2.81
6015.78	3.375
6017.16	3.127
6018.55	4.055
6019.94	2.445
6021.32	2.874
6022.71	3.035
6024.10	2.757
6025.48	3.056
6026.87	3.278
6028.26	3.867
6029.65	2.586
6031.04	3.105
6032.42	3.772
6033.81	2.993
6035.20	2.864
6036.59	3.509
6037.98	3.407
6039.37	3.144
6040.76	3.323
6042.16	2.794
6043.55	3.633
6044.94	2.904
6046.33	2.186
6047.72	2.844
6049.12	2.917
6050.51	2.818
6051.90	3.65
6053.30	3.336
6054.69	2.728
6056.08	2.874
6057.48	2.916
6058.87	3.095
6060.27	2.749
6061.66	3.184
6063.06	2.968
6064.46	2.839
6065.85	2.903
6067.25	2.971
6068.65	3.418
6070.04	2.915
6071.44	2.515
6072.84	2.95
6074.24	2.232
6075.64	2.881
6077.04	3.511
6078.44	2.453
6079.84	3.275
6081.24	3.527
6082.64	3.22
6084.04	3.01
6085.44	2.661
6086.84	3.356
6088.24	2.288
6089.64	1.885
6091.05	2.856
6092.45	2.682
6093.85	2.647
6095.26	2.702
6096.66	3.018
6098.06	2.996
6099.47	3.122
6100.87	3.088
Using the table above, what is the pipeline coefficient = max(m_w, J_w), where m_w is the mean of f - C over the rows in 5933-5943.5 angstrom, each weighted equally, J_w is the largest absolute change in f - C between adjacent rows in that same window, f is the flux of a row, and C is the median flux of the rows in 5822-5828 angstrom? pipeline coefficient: 0.87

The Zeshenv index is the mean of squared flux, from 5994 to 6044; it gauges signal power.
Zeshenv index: 9.7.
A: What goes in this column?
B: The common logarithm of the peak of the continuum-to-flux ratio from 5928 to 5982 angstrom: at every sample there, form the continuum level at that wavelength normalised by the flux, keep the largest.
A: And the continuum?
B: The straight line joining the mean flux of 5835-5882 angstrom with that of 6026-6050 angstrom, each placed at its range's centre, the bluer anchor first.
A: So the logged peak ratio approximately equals 0.168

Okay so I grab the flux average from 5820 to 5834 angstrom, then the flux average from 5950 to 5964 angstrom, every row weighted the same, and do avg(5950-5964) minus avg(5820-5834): -0.3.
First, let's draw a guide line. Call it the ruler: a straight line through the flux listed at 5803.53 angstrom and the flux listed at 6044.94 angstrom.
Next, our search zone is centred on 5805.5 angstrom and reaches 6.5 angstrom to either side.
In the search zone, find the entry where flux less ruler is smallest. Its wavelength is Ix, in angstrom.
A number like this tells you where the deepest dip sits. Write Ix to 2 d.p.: 5811.55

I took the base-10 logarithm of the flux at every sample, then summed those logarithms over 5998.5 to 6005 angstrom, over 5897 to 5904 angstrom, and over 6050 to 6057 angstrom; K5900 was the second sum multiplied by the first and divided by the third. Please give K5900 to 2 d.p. 2.03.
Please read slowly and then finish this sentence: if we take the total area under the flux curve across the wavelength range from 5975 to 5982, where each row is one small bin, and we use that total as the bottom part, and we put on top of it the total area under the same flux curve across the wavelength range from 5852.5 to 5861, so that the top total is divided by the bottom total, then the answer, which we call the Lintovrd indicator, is 1.1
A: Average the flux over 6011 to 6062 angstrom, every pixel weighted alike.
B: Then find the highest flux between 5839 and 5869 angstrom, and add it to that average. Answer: 6.98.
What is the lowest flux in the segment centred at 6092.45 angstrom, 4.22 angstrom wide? 2.647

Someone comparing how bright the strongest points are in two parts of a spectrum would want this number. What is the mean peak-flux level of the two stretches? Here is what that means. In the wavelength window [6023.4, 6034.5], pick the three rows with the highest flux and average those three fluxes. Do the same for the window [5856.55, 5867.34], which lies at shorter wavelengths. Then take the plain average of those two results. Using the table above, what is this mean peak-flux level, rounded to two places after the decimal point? 3.37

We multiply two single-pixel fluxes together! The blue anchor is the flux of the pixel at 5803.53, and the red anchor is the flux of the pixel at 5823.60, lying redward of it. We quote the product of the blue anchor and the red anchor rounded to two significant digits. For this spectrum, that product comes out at 11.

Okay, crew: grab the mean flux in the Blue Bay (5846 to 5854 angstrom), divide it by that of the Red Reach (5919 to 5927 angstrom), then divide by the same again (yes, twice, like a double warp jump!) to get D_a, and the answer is 0.33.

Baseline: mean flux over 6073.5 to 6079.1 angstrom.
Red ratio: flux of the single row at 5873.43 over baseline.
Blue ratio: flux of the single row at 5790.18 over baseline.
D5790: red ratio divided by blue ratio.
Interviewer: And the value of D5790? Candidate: 1.4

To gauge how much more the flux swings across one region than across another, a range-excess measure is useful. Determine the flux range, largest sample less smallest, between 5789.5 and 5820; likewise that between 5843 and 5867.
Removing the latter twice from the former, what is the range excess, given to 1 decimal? -0.6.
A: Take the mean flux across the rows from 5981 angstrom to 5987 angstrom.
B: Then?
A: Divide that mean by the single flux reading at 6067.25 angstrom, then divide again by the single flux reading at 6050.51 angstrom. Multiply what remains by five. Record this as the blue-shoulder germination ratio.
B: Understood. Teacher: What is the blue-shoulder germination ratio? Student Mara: 1.8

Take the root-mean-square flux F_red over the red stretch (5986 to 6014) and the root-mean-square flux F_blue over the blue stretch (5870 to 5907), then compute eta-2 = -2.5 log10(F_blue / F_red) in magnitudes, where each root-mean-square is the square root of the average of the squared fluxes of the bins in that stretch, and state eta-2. 0.03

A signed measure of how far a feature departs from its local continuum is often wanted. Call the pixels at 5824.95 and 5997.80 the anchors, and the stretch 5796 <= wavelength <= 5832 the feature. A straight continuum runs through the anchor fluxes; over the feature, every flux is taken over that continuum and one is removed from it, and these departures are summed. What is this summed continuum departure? 13.3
